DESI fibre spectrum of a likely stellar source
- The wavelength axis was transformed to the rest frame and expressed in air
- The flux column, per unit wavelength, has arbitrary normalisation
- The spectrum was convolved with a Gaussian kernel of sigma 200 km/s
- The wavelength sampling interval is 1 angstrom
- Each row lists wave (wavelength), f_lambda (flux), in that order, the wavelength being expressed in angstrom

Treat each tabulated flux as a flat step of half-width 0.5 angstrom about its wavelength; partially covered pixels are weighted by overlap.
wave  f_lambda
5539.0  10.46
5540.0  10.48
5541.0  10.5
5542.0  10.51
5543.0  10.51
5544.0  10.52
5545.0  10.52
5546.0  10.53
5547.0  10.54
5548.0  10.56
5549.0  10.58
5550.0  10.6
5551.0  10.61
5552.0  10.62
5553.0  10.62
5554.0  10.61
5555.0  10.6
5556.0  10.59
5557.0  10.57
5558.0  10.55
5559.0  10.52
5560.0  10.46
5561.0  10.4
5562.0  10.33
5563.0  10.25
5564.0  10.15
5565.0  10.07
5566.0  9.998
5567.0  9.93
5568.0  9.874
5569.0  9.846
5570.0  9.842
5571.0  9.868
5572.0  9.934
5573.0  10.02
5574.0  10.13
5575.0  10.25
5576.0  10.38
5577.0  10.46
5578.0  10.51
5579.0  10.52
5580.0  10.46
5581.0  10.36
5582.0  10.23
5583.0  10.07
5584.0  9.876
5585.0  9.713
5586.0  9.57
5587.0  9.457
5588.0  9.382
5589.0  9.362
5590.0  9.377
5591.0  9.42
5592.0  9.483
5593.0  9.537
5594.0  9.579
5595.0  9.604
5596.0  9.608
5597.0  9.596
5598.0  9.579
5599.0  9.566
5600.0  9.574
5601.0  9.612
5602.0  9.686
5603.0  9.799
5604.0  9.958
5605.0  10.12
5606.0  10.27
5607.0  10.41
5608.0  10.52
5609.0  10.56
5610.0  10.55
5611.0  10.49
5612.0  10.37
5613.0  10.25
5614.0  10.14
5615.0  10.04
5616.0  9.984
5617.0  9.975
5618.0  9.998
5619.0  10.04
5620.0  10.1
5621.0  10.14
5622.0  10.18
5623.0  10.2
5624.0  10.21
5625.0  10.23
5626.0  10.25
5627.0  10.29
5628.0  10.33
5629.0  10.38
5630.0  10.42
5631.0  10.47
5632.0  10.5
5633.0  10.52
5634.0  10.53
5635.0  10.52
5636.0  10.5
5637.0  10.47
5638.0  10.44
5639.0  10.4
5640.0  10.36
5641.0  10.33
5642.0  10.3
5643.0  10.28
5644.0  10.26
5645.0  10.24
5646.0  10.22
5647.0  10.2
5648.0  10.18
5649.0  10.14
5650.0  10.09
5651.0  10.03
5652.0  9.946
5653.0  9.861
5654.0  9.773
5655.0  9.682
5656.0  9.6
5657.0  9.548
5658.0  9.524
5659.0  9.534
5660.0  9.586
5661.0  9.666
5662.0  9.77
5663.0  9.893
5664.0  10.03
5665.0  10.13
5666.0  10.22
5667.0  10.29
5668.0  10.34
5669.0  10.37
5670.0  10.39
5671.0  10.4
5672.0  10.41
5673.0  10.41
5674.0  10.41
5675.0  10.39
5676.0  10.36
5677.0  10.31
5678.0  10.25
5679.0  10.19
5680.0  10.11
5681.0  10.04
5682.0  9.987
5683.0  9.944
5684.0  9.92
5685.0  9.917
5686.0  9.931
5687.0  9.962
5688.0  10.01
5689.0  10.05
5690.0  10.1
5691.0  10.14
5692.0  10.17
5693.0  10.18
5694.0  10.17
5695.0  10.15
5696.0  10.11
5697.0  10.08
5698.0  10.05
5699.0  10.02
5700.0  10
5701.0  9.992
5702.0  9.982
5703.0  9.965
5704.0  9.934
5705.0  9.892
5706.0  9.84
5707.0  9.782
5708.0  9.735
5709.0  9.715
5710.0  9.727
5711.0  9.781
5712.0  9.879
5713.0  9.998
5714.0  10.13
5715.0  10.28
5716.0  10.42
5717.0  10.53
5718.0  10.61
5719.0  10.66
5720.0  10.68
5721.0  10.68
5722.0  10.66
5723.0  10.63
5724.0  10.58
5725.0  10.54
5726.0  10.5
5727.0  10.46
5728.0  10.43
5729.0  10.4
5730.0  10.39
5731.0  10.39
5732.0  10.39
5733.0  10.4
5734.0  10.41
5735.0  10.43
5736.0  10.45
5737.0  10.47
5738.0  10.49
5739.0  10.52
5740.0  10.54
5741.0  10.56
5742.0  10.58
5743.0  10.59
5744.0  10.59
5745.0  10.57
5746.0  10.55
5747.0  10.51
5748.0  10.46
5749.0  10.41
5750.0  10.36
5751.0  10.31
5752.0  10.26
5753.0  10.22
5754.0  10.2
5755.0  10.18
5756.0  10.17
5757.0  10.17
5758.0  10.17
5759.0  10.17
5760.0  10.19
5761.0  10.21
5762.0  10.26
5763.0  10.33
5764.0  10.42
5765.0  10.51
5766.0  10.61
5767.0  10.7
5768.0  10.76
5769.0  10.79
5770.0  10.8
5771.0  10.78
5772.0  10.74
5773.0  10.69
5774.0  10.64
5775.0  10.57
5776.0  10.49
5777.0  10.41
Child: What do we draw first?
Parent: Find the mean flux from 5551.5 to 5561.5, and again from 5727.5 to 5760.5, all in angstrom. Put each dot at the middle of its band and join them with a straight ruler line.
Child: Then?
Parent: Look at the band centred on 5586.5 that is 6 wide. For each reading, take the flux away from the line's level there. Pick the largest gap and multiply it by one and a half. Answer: 1.75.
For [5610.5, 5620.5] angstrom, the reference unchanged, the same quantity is 0.79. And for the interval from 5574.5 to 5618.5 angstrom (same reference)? 1.75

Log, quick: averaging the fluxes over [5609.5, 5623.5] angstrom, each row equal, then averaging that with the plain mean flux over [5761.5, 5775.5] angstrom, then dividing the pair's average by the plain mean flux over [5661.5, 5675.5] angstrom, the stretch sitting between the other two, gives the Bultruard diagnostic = 1.01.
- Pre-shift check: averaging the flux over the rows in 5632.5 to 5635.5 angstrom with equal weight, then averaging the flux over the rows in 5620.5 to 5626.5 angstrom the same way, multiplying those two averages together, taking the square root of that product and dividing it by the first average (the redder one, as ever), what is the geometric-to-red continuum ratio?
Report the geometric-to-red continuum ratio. 0.985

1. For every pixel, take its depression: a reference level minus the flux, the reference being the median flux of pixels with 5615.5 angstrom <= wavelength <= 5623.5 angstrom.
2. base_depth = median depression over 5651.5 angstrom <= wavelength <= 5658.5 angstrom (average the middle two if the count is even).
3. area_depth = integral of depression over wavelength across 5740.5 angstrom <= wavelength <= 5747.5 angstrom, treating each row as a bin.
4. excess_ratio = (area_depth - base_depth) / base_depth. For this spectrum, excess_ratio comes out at -10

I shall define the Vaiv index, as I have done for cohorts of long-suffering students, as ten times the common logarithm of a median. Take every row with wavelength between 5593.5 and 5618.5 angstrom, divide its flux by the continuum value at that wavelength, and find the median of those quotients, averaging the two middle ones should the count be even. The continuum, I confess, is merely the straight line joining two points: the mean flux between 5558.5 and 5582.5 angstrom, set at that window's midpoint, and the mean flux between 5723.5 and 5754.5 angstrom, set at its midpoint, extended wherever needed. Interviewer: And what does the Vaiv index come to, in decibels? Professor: -0.12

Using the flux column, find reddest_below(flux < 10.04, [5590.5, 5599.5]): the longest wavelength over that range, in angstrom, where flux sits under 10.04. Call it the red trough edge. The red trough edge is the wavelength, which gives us 5599.0 angstrom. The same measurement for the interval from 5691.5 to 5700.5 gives 5700.0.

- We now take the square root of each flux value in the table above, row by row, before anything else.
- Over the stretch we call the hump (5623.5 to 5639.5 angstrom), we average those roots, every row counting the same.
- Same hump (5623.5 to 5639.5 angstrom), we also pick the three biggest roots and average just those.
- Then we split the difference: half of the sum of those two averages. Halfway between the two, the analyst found 3.235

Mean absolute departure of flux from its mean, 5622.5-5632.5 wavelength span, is 0.092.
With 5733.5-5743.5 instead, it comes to 0.054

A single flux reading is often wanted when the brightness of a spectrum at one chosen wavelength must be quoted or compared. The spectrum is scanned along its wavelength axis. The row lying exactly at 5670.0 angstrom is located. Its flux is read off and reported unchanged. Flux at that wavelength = 10.39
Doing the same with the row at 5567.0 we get 9.93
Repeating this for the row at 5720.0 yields 10.68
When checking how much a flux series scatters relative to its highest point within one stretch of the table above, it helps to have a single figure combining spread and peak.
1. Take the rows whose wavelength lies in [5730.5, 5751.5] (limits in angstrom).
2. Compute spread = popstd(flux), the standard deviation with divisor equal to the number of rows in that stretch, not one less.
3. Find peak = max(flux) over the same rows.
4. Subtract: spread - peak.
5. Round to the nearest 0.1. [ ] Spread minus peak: -10.5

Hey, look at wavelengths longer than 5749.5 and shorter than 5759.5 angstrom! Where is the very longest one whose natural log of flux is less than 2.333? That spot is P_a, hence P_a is 5759.0 angstrom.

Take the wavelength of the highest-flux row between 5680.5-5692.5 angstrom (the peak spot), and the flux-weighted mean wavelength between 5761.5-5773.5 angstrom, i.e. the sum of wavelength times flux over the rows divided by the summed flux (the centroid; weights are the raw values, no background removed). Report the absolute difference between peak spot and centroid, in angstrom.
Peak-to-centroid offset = 75.6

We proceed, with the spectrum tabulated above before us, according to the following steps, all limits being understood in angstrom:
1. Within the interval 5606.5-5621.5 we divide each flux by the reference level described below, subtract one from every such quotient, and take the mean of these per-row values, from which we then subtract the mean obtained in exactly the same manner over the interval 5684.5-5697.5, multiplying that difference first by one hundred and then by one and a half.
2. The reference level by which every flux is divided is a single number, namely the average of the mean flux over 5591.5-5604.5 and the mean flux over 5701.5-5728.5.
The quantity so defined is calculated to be 2.5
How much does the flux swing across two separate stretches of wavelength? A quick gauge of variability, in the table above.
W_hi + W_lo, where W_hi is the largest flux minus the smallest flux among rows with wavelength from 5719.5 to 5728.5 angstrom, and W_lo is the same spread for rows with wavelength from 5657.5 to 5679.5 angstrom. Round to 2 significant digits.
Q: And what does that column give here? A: 1.1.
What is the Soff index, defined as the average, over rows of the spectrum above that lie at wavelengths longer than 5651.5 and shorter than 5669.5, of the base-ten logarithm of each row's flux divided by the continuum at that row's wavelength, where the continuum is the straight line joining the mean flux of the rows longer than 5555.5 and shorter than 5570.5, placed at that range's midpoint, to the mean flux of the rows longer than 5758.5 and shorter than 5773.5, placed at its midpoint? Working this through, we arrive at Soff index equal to -0.021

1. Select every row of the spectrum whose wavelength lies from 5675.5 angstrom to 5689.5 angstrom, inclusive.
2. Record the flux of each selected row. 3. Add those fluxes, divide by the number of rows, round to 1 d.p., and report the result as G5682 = 10.1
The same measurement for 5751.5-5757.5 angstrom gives 10.2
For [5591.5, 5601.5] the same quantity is 9.6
